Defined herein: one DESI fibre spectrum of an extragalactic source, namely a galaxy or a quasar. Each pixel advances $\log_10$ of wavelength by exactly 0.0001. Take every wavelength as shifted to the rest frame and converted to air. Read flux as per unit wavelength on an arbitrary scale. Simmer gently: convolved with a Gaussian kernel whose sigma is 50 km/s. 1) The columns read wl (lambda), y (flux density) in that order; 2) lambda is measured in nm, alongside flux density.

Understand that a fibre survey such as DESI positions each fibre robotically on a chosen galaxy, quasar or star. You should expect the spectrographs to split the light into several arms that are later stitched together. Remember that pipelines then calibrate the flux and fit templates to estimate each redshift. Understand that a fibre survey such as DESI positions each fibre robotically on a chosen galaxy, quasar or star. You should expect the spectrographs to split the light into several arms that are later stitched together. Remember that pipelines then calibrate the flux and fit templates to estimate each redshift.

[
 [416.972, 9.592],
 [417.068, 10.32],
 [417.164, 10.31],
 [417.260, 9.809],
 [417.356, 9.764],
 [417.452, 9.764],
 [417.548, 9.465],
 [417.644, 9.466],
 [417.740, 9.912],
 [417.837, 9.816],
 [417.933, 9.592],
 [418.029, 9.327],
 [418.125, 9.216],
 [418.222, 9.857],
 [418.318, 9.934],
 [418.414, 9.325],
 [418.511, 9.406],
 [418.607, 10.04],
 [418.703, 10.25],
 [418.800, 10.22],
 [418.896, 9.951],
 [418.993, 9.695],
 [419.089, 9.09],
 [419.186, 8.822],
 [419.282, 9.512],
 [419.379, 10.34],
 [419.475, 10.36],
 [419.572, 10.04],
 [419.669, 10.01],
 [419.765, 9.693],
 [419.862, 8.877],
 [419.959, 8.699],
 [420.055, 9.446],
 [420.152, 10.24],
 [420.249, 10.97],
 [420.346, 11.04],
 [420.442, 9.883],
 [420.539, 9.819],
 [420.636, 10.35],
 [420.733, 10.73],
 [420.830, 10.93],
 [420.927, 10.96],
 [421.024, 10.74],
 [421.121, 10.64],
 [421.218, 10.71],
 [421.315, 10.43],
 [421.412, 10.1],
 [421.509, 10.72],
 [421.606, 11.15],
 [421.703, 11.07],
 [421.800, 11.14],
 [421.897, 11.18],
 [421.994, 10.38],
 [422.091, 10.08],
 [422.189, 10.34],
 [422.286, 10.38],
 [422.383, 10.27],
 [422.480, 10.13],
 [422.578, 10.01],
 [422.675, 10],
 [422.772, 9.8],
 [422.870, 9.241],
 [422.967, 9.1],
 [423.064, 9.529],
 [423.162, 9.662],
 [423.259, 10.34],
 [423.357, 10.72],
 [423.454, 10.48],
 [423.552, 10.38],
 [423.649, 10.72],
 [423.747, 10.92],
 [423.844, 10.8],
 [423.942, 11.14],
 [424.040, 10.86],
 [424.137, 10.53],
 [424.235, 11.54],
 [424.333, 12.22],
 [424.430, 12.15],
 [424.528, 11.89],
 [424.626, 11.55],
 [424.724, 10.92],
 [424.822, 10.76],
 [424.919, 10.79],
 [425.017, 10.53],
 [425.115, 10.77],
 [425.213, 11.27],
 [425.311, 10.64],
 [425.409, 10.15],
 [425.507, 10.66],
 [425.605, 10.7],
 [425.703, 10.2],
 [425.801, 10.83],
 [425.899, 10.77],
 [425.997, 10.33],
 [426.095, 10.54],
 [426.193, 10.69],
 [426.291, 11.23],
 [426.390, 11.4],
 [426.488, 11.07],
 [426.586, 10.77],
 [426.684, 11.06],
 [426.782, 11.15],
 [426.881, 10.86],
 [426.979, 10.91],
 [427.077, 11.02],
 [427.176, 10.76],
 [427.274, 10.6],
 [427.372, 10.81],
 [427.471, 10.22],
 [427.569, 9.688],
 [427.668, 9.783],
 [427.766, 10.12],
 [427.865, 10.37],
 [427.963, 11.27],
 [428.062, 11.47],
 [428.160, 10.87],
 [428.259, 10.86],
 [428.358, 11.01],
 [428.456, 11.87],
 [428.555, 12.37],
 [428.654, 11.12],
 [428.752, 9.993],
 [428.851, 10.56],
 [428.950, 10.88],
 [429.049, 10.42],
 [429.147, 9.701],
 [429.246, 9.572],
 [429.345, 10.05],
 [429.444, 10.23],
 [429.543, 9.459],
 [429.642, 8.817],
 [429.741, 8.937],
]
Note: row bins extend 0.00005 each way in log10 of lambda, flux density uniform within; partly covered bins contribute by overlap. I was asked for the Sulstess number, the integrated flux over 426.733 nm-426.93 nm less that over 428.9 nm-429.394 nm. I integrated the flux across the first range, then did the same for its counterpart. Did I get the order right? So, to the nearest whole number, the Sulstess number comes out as -3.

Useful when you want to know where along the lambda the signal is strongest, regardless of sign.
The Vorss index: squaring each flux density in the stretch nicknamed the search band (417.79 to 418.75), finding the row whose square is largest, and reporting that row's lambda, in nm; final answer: 418.703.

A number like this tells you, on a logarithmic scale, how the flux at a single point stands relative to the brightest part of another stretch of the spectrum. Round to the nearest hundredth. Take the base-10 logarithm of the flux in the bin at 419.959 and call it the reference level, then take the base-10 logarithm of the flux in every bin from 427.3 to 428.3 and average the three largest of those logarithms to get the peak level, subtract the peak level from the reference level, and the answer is -0.11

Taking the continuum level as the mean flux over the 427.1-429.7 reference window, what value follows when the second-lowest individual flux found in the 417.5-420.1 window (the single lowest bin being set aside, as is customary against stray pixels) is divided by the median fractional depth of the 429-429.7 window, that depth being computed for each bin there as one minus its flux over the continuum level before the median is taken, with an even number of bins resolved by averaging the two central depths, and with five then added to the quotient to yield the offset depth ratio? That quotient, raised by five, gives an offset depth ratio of 122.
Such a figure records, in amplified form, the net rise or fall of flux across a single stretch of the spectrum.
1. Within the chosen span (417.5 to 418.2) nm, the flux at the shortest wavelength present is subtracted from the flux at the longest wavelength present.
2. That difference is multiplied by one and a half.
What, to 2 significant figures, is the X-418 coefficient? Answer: -0.37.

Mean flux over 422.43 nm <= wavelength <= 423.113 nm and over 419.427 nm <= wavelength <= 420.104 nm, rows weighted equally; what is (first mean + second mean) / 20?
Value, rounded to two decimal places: 0.96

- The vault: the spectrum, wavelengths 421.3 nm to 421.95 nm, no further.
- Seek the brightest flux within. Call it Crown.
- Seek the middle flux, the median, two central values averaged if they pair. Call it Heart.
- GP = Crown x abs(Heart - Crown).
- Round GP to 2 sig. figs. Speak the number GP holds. 1.2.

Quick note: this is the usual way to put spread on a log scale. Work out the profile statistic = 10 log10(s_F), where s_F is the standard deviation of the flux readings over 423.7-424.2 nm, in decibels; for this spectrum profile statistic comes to -7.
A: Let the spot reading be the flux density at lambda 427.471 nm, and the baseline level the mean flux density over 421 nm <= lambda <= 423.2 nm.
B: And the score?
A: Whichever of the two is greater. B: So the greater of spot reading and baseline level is 10.3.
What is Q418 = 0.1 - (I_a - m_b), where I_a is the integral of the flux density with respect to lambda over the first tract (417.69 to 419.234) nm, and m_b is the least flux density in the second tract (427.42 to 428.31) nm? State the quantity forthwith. -5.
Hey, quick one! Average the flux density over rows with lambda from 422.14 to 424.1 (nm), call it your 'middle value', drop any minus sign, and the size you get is 10.2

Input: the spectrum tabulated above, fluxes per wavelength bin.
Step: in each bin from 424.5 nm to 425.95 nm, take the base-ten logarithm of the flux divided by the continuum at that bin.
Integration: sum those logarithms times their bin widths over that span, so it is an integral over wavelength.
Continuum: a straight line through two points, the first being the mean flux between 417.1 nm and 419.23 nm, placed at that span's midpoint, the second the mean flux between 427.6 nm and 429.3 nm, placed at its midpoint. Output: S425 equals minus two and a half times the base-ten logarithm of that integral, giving 4.0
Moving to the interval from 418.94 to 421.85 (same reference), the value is 3.7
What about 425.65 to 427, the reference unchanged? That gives 4.3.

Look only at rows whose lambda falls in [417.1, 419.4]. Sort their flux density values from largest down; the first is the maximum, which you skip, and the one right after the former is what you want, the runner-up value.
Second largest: 10.31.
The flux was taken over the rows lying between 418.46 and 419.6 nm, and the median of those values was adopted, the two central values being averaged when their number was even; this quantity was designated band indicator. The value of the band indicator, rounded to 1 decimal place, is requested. 10.0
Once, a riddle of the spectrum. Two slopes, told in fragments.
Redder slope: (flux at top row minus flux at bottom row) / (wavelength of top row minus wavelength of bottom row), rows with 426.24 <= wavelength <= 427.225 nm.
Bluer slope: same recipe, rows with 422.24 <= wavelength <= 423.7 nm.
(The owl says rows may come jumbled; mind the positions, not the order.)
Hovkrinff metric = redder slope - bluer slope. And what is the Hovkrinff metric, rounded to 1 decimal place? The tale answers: -0.8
